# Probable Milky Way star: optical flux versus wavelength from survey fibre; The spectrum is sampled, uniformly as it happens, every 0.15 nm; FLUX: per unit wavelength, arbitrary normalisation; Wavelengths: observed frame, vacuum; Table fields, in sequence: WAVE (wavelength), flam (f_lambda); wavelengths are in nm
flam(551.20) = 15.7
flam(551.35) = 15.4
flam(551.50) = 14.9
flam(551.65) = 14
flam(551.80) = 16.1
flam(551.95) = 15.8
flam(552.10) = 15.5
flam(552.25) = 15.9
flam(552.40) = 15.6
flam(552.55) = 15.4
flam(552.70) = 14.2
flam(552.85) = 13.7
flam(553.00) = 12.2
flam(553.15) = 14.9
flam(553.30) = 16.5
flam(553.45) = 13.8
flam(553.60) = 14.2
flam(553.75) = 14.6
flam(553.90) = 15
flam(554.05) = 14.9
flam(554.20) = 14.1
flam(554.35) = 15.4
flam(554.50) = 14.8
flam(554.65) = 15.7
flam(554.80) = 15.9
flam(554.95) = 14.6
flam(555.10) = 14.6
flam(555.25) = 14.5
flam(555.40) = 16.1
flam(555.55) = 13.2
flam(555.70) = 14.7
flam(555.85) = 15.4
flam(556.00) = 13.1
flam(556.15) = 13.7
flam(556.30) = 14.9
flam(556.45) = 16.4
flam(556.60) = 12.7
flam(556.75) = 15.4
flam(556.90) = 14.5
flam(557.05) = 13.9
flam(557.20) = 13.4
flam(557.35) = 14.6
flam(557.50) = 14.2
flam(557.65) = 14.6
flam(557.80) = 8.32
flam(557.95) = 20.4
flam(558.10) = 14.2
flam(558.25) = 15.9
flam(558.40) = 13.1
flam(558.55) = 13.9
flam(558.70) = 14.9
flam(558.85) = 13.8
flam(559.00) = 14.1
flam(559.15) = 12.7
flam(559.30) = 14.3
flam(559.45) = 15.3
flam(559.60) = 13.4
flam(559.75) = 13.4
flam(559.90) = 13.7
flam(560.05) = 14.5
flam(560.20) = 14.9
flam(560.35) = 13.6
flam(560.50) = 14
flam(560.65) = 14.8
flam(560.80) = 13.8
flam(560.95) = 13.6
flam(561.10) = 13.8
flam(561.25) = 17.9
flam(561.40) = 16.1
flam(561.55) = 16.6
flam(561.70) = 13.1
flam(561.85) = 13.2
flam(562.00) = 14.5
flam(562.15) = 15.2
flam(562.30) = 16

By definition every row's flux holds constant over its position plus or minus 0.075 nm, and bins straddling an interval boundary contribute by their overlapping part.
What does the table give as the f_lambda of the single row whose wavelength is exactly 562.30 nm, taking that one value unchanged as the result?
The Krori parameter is 16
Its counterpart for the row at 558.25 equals 15.9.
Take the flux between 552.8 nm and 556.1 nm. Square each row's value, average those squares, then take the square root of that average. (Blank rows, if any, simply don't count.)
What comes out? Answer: 14.7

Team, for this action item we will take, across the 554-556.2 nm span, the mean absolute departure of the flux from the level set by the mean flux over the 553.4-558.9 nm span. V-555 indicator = 0.7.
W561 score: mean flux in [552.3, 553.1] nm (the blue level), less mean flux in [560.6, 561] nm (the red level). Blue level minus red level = 0.2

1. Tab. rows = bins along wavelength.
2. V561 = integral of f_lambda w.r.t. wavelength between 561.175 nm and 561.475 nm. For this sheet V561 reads 5.10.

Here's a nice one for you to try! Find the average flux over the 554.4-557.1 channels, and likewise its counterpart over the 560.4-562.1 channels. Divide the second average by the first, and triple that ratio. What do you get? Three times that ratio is 3.00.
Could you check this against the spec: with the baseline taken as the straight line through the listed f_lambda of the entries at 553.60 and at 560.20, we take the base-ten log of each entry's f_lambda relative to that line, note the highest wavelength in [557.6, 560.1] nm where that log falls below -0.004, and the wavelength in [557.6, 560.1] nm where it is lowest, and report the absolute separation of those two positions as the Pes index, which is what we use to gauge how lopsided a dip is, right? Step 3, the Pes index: 2.25 nm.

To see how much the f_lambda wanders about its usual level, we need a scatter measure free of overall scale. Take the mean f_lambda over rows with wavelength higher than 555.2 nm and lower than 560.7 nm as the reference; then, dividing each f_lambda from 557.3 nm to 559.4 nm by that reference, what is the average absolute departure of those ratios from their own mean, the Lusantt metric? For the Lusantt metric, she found 0.094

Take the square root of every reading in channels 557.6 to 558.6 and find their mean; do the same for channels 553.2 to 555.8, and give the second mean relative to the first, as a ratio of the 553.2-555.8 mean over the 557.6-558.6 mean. 1.02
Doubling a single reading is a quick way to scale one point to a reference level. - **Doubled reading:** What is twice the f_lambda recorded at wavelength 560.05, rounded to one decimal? 29.0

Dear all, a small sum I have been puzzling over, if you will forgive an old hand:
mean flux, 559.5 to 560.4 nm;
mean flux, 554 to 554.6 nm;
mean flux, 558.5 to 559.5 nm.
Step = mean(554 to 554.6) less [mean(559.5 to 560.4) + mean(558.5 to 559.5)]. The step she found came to -13.3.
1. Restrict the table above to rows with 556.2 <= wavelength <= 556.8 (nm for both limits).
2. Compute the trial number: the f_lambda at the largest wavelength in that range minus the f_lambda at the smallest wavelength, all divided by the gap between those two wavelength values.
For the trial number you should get 1.1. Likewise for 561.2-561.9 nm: -7.8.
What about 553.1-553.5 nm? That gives -3.7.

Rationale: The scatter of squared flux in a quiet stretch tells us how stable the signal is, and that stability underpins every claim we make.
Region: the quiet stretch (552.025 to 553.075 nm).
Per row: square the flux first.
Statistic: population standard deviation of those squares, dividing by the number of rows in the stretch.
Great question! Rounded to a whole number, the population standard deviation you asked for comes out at 35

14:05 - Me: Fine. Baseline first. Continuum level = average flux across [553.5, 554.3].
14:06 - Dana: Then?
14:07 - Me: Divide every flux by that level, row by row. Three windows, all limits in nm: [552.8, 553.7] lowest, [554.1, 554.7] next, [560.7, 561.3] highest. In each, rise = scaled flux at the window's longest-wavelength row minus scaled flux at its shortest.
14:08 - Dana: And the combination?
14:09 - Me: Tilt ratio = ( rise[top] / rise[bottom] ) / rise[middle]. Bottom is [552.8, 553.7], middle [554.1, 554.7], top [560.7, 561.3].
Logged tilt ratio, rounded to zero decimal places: 75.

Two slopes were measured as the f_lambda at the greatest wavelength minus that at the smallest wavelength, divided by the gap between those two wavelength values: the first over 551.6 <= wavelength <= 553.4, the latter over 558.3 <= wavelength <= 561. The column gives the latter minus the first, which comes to -1.3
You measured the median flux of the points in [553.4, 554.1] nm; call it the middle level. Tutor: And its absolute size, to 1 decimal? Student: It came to 14.6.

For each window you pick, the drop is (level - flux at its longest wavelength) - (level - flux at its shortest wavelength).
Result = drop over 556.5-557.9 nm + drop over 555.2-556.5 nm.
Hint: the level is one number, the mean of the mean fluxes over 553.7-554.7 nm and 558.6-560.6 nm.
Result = 2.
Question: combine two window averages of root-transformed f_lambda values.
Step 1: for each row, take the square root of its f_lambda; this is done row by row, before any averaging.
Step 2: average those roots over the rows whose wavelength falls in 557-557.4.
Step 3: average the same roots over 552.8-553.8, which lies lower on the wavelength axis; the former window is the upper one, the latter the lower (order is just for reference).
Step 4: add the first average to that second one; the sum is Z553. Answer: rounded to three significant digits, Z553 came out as 7.51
